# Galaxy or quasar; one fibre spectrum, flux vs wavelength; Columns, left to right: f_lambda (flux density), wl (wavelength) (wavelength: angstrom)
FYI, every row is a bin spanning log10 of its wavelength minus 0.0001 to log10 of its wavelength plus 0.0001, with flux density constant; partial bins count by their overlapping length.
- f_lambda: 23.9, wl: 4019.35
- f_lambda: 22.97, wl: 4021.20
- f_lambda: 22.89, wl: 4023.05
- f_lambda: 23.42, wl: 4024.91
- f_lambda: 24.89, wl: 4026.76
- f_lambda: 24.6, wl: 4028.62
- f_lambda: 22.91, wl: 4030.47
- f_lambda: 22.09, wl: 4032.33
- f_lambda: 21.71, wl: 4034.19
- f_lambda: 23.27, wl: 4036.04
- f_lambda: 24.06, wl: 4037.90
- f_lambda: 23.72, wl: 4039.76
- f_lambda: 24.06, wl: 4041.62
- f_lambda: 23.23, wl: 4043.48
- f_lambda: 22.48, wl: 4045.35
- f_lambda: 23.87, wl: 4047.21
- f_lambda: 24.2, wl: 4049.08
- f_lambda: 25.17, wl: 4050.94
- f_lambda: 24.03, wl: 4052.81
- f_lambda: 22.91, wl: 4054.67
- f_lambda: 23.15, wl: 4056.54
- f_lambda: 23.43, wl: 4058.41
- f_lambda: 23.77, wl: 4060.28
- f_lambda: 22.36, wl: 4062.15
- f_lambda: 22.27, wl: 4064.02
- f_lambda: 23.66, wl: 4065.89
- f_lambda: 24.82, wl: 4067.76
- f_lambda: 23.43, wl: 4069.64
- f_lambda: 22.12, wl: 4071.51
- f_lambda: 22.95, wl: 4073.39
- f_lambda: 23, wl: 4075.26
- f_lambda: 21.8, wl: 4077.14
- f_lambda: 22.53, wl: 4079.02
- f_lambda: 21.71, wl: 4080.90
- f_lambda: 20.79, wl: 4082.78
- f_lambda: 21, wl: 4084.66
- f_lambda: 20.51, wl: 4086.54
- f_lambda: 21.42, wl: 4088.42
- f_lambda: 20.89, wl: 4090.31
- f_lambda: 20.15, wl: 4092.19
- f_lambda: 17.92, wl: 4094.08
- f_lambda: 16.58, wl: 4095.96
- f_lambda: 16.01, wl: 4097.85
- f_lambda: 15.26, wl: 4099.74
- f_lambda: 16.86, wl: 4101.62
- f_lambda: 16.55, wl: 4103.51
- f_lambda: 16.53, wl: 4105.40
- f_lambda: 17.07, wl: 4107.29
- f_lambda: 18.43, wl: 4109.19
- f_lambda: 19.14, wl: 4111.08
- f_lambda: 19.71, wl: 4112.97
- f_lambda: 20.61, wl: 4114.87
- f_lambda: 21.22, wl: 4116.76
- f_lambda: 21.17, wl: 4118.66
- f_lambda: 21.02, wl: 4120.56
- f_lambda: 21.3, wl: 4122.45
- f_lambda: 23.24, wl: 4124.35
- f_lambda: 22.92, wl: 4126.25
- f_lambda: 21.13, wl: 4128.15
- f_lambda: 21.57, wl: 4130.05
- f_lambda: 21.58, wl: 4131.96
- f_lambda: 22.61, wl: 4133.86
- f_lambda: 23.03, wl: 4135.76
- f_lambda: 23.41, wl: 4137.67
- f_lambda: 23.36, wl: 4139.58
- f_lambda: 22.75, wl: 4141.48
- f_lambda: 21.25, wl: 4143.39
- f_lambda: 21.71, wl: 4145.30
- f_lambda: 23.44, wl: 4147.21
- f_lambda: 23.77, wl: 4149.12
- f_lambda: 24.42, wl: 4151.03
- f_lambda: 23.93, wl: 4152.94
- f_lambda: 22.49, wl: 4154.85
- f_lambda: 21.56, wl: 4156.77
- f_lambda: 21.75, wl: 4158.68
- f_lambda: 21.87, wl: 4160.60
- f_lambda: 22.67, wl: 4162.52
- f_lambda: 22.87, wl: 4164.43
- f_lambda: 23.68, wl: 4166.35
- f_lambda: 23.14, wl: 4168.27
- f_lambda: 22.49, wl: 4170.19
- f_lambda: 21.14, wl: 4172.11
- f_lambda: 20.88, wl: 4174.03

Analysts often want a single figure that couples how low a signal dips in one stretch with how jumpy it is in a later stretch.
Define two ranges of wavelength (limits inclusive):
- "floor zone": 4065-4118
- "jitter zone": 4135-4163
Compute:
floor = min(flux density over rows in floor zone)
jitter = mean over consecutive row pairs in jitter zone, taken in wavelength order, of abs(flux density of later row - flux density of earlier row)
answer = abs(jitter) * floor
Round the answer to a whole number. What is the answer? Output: 11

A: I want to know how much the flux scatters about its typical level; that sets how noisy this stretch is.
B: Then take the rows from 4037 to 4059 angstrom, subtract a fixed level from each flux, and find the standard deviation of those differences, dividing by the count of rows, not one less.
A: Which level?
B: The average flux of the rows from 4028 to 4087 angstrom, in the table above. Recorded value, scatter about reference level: 0.68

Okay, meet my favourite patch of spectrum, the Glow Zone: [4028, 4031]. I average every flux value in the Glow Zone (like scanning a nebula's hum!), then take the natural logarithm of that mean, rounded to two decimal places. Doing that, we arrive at 3.17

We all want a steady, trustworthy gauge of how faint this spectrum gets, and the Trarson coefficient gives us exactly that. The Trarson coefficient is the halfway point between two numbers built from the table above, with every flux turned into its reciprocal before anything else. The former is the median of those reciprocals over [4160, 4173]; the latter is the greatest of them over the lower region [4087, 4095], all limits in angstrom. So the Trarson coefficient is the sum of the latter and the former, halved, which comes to 0.0500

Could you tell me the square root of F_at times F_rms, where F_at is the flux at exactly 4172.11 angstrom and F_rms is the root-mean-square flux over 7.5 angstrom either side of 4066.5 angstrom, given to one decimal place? 22.1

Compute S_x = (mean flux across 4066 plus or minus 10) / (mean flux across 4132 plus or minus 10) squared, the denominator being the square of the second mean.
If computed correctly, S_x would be 0.046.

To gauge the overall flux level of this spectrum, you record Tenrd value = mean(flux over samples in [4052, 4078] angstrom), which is 23.1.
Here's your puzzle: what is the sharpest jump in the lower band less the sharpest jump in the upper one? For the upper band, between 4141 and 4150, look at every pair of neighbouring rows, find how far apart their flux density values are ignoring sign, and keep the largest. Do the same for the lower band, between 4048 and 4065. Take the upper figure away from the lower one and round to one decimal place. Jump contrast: -0.3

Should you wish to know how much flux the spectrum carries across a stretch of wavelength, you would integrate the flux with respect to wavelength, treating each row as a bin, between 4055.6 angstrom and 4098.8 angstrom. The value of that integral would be 932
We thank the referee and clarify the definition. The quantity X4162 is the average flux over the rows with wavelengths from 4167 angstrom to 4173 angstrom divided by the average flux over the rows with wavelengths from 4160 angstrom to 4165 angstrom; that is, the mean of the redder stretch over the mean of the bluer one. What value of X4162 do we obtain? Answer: 0.99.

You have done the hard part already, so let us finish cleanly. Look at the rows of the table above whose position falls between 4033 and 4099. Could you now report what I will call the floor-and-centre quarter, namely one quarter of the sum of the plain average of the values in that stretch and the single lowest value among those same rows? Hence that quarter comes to 9.6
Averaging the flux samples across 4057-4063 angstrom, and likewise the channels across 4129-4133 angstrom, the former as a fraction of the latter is 1.07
